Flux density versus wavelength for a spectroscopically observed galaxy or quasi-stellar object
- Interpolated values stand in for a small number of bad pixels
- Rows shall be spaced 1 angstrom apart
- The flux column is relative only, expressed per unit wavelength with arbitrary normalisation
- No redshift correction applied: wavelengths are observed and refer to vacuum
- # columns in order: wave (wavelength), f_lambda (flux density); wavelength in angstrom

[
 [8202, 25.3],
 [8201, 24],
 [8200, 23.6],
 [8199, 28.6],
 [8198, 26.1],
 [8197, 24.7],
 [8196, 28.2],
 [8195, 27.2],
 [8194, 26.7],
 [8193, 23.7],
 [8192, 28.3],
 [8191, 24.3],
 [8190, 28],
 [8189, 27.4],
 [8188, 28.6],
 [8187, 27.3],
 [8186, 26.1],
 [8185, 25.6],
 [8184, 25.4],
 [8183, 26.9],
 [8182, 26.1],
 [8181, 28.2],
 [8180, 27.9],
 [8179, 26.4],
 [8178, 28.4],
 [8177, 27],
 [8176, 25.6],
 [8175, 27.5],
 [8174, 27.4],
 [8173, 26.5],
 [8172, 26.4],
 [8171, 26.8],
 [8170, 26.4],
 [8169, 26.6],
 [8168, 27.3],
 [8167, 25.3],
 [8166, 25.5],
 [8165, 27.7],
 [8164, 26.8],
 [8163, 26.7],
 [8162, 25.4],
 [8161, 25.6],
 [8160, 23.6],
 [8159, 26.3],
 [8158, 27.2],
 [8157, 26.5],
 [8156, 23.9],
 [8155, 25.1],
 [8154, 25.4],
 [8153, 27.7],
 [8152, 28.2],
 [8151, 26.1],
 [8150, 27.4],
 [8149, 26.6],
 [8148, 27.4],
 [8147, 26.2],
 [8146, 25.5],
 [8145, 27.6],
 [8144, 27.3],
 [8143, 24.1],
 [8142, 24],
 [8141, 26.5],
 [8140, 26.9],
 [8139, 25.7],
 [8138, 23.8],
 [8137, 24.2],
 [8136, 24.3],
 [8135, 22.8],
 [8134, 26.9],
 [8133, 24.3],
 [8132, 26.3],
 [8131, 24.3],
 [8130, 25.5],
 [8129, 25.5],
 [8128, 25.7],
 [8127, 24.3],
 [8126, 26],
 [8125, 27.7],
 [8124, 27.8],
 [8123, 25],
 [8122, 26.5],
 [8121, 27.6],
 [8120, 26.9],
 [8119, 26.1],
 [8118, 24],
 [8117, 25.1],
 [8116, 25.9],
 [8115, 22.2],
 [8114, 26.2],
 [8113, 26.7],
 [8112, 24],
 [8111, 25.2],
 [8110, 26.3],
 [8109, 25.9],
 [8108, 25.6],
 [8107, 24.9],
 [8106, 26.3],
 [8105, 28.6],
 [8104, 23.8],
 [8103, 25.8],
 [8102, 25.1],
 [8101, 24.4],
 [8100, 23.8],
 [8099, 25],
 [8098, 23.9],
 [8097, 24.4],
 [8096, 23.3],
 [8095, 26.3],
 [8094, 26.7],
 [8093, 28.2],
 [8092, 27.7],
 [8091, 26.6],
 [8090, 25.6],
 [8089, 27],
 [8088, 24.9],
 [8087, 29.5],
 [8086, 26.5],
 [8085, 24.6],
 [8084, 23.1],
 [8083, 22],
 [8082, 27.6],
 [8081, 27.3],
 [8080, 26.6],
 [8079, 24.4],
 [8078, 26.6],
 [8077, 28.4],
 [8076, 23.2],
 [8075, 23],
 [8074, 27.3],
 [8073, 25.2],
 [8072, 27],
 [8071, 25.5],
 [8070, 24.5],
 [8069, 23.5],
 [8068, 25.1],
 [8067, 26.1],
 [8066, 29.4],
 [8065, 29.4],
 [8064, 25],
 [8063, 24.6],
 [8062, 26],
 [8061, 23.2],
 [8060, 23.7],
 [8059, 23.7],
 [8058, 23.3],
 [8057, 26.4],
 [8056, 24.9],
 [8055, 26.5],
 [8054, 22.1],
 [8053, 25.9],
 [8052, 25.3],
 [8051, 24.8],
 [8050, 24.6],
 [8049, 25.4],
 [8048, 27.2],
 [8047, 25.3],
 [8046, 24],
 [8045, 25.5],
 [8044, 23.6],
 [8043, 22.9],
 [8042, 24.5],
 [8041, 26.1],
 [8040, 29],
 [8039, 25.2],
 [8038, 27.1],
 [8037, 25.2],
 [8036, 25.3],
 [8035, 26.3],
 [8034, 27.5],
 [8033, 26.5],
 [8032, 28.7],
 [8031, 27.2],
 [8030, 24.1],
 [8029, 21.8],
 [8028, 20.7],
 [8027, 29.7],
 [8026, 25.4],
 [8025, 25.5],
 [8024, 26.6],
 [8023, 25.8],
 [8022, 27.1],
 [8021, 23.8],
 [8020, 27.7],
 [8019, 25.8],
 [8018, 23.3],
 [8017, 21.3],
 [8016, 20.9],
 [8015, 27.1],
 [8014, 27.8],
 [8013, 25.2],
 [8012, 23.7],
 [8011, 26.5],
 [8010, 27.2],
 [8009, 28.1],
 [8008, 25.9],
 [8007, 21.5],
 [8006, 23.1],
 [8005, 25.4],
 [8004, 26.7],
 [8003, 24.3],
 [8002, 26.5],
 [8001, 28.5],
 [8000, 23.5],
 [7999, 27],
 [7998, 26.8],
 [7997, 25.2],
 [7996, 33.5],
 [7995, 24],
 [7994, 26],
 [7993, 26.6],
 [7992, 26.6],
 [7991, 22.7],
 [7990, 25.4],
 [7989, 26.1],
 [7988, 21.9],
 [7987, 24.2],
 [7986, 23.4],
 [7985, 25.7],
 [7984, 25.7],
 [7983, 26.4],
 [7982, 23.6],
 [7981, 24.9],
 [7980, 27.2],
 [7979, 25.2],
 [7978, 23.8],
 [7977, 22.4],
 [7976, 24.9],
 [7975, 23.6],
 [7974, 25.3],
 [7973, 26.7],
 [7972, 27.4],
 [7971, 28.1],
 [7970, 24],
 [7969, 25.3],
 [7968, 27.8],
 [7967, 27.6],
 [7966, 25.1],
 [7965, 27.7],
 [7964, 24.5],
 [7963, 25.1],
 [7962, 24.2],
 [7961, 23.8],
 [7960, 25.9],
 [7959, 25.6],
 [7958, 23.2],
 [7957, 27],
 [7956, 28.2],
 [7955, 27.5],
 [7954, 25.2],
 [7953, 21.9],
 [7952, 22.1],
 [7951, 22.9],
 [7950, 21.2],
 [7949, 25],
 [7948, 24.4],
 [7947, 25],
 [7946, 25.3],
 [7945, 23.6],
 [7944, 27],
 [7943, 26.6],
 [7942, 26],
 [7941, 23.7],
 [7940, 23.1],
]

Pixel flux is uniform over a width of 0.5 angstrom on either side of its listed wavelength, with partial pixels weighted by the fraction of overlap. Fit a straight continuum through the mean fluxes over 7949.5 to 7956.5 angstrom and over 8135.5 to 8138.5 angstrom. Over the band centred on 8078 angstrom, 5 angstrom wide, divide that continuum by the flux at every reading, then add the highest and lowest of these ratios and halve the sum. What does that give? 0.944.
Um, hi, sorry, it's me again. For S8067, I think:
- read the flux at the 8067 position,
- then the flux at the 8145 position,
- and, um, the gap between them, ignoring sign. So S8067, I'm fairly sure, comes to 1.5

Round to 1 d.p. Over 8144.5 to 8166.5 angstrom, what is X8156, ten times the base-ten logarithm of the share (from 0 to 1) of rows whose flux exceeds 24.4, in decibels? -0.4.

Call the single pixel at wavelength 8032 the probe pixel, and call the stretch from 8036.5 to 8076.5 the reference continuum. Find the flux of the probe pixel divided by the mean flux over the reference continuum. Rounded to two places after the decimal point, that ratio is 1.14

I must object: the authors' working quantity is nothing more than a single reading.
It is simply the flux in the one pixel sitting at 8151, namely 26.1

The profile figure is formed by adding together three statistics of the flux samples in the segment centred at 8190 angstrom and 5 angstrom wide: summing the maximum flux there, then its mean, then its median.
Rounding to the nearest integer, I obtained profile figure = 84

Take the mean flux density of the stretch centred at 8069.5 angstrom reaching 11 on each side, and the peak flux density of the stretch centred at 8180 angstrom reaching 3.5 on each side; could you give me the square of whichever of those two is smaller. 651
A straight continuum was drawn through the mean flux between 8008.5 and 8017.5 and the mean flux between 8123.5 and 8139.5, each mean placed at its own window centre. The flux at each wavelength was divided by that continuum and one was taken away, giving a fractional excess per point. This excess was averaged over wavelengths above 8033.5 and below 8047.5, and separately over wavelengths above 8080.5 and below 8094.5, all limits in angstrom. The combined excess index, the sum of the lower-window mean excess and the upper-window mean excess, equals 0.045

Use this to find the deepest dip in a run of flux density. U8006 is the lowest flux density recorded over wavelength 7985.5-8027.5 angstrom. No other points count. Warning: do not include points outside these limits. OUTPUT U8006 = 20.9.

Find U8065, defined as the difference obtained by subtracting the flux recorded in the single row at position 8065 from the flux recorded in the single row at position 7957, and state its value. -2.4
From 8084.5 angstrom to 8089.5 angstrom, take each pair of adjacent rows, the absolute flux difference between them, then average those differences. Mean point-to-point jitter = 2.9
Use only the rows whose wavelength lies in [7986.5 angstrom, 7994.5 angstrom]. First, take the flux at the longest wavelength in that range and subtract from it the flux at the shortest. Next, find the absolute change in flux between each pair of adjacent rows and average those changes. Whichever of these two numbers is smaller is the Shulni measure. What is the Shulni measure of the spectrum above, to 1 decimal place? 1.8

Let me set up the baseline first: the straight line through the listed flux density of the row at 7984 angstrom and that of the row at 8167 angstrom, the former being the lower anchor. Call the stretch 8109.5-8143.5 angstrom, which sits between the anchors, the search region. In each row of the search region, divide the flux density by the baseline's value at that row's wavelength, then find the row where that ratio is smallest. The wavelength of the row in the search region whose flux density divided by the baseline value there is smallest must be 8115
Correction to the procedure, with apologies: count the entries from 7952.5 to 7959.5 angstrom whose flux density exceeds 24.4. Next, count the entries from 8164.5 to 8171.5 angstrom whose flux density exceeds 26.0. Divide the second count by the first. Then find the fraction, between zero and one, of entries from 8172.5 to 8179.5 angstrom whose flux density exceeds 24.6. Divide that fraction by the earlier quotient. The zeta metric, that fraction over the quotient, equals 1.0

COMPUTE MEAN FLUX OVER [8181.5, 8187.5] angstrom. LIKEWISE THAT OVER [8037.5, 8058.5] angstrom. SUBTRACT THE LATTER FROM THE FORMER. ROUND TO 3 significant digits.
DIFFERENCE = 1.01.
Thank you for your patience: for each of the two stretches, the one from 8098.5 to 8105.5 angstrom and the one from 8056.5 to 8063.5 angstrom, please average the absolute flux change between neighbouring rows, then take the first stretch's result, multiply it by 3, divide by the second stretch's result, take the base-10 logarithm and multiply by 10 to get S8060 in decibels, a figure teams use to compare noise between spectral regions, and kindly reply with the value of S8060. 5.6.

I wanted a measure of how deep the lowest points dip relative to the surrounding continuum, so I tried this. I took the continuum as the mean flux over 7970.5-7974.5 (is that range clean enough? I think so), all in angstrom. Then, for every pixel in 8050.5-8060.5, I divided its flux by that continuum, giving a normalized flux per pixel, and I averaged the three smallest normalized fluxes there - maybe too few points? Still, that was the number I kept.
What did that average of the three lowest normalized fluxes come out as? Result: 0.857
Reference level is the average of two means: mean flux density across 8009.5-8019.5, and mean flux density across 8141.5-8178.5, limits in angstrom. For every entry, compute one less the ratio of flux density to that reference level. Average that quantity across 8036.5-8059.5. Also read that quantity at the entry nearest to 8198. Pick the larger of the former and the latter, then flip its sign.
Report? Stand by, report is -0.018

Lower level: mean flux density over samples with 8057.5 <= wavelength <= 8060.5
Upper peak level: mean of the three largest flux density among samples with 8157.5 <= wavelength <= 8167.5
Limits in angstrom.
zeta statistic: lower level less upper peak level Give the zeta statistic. -3.7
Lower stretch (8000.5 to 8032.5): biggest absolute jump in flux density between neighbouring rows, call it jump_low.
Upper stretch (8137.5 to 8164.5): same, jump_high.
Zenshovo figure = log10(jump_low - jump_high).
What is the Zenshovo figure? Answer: 0.76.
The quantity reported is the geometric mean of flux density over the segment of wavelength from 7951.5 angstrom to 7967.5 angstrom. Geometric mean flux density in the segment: 25.2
